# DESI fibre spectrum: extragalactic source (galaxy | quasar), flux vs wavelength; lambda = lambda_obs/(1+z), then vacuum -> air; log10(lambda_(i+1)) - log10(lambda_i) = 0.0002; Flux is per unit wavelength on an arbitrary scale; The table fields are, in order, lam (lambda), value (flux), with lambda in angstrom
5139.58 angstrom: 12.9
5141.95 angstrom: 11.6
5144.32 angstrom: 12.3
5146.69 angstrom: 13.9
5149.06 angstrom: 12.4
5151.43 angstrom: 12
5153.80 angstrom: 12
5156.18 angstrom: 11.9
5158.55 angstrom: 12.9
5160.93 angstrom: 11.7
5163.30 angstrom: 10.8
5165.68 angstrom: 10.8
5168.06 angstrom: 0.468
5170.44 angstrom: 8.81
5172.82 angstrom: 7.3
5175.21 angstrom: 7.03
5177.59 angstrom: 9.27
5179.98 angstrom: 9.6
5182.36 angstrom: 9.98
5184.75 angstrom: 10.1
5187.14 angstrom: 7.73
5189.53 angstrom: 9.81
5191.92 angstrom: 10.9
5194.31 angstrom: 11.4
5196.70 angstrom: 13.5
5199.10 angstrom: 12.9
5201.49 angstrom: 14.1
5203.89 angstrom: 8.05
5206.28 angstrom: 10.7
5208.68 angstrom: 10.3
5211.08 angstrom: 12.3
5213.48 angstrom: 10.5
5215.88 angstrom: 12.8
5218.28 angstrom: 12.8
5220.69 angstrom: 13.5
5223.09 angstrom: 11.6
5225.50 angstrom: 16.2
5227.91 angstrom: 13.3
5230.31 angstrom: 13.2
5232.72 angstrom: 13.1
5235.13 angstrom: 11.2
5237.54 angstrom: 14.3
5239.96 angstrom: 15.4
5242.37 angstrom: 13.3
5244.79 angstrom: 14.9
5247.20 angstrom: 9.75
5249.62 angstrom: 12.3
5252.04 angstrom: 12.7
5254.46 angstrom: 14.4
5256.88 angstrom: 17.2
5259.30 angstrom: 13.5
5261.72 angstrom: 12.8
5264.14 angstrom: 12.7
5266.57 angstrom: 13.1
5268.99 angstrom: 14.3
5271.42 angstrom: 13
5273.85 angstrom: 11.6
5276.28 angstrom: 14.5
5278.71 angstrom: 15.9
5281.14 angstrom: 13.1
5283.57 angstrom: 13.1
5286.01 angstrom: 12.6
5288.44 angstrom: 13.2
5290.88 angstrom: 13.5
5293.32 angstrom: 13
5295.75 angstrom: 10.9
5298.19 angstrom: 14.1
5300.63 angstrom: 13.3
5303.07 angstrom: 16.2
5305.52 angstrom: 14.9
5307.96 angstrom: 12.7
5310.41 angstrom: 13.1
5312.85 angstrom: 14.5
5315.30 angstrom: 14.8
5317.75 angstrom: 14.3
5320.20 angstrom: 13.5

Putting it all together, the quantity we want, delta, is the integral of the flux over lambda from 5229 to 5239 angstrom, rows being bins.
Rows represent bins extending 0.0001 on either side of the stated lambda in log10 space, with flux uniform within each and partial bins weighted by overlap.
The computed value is 130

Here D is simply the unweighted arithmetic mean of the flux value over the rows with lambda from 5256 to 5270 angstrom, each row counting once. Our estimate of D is 13.9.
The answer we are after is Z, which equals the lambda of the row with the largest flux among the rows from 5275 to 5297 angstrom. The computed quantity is 5278.71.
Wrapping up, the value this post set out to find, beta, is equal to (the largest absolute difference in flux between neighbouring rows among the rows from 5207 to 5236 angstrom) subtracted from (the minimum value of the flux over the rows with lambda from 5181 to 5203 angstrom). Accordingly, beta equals 3.1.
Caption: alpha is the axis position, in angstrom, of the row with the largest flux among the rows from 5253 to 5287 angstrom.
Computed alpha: 5256.88 angstrom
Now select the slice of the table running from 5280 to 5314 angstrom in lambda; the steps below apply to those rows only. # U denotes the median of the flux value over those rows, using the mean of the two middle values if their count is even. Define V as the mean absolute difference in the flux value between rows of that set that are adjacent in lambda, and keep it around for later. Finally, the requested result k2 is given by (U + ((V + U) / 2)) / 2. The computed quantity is 10.17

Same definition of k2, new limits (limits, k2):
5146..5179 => 8.97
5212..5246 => 10.37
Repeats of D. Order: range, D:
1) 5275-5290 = 13.7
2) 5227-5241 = 13.4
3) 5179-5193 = 9.7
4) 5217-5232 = 13.4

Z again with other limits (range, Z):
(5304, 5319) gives 5305.52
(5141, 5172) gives 5146.69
